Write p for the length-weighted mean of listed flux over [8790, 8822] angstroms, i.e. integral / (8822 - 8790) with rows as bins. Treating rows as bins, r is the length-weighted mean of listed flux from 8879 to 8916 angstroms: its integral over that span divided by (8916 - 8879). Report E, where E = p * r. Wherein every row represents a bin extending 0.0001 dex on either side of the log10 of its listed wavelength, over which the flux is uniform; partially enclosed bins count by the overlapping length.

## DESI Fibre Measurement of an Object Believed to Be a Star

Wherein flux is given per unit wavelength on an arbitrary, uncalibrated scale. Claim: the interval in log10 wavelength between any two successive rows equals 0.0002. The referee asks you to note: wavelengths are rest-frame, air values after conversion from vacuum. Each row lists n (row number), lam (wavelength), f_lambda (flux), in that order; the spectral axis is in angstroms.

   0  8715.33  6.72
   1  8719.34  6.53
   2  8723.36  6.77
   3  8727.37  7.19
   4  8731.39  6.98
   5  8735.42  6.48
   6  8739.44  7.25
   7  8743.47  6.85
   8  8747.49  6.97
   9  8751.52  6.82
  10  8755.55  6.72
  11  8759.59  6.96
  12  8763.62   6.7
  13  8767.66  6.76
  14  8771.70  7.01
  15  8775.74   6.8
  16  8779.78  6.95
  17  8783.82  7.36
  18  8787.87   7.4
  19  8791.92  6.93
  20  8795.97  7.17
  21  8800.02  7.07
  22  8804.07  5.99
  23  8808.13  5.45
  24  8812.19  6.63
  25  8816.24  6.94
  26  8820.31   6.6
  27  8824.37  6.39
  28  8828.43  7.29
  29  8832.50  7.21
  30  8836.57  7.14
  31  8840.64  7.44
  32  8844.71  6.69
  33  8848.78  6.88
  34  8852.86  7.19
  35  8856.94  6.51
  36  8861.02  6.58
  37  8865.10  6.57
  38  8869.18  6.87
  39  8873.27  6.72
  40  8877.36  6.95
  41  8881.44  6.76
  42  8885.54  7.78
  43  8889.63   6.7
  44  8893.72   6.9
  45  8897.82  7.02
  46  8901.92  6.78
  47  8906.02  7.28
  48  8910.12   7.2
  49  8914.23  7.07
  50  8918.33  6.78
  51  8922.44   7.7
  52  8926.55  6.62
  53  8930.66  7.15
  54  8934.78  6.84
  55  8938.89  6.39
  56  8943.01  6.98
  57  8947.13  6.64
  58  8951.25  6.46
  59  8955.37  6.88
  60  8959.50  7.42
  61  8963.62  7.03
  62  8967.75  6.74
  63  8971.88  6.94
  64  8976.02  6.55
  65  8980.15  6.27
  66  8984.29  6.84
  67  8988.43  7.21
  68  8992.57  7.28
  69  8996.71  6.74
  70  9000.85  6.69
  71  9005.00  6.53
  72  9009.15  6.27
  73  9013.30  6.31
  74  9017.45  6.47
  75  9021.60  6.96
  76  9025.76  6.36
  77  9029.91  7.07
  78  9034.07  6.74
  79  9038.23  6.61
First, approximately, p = 6.60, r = 7.05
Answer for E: 46.5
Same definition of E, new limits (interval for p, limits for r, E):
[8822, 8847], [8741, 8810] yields 47.9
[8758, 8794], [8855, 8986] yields 48.0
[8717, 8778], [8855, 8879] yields 45.9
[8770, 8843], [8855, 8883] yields 46.1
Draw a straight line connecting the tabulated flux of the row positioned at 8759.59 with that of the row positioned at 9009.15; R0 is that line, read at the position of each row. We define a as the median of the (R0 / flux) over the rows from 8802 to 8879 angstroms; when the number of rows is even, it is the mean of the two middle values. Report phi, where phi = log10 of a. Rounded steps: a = 0.99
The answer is -0.005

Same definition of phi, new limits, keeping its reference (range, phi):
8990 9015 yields -0.022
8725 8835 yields 0.001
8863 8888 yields -0.011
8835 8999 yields -0.024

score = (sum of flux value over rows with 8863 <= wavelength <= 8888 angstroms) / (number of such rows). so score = 6.94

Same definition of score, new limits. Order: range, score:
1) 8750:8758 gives 6.77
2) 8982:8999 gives 7.02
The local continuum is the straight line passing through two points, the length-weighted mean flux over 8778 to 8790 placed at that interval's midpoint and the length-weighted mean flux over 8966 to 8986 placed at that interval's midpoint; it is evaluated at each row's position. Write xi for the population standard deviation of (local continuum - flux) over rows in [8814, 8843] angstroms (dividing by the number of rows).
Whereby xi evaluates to 0.371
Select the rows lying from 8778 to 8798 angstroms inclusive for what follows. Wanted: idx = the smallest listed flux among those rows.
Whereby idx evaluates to 6.93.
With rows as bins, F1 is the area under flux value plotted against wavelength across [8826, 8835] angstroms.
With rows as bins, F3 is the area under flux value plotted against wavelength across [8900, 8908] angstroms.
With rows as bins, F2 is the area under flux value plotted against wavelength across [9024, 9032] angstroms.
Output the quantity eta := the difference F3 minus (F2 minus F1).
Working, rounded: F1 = 65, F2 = 54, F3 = 56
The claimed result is 67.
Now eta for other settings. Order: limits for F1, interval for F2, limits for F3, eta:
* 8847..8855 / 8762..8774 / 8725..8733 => 31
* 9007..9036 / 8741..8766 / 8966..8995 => 218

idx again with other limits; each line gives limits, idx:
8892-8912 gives 6.78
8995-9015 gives 6.27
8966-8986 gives 6.27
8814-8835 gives 6.39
